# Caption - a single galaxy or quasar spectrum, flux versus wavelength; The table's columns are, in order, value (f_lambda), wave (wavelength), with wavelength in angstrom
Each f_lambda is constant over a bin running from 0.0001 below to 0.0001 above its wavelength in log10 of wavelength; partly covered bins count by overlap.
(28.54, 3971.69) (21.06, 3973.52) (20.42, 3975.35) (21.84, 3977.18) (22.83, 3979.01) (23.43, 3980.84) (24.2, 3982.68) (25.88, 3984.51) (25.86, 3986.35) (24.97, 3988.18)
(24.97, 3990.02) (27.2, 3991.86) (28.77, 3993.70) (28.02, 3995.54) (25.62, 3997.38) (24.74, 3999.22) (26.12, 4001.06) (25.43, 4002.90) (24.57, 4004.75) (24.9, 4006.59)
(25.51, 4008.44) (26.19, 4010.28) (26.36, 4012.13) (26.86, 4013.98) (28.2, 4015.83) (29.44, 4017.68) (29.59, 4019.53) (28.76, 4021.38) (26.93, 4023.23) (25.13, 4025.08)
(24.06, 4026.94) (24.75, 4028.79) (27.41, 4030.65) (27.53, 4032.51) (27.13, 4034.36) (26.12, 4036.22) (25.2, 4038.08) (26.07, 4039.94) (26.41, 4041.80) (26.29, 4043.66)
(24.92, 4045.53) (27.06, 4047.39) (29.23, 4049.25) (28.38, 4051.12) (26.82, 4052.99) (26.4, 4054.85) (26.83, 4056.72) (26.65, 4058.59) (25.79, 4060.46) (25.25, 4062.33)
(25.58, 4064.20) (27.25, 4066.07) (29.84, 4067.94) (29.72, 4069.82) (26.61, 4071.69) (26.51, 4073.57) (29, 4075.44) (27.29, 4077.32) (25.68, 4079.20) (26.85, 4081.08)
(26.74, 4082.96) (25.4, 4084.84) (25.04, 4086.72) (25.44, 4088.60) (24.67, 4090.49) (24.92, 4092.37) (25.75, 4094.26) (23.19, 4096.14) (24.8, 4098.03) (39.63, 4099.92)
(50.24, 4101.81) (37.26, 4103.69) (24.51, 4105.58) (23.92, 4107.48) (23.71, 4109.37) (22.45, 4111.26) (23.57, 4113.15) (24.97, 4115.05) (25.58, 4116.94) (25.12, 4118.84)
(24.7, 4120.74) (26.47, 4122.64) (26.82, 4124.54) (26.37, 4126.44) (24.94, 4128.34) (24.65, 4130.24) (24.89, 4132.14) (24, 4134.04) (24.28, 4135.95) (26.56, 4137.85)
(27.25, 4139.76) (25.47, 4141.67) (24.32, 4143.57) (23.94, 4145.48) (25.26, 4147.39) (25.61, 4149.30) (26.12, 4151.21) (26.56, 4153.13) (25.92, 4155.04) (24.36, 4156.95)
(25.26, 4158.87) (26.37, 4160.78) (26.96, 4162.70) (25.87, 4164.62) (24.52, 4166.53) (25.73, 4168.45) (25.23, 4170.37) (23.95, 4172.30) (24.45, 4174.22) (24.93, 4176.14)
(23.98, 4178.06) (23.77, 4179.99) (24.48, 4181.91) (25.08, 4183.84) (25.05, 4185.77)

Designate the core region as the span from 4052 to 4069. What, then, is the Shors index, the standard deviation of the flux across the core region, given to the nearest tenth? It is 1.3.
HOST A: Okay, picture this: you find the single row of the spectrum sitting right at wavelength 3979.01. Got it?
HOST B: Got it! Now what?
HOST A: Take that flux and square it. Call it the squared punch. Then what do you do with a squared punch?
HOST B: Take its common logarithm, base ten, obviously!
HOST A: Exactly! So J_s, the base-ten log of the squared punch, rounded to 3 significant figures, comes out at 2.72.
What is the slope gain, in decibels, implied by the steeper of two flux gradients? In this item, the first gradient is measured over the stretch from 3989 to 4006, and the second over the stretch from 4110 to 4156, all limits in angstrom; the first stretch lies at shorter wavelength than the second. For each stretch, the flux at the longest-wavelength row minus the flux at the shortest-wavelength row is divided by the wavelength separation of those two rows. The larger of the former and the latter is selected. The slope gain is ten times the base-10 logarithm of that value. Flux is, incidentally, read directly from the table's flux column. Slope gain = -11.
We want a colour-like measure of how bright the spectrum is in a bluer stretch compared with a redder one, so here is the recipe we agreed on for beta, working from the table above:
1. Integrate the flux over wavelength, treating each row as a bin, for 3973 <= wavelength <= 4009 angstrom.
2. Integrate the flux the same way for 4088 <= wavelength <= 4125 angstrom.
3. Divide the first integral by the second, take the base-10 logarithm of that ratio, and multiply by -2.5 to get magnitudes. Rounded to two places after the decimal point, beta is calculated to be 0.14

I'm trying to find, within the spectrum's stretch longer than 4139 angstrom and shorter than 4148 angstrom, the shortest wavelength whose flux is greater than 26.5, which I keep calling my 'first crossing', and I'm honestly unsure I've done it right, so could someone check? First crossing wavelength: 4139.76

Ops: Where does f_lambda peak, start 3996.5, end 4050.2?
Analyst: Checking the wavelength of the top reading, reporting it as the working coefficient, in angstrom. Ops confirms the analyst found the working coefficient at 4019.53 angstrom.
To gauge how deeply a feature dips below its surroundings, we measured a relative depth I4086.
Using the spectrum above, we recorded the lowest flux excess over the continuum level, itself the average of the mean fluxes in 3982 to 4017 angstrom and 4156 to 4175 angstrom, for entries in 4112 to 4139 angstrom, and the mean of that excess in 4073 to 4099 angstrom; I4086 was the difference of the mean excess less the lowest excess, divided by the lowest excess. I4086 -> -1.1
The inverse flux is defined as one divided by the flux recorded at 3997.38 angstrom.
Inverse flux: 0.0390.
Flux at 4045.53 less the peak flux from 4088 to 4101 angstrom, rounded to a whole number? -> -15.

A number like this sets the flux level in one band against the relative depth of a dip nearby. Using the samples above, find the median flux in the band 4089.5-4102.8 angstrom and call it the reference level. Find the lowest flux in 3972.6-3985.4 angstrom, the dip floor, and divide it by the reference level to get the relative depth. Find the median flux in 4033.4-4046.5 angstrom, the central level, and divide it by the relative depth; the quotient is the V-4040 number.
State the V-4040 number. 31.9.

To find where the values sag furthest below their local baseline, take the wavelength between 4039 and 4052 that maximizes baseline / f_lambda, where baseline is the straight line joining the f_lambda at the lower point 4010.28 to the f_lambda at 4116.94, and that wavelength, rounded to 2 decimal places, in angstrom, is 4045.53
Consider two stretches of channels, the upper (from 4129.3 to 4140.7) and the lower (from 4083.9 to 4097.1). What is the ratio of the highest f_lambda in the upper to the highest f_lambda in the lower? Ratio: 1.06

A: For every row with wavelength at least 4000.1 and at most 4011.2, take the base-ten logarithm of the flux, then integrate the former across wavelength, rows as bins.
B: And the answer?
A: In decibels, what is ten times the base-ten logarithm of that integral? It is 11.9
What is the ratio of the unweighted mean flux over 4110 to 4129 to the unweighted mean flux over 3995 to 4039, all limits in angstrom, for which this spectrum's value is 0.95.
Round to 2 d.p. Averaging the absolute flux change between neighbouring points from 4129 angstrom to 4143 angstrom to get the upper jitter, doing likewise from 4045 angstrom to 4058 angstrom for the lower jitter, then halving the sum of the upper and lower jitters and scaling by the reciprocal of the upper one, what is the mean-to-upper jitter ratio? 1.11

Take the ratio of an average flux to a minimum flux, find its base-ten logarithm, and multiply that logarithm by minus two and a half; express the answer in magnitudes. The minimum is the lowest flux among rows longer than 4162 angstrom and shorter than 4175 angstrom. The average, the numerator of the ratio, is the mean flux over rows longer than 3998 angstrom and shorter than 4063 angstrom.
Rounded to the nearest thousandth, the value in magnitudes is -0.109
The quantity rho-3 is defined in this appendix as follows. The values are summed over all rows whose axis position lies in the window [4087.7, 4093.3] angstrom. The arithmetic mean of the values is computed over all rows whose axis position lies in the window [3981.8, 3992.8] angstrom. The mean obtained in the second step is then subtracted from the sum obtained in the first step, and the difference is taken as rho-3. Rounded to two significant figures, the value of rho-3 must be 50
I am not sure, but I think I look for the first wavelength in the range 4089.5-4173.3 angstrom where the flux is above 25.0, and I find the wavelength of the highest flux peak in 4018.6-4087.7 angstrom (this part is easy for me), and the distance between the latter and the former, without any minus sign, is 26.3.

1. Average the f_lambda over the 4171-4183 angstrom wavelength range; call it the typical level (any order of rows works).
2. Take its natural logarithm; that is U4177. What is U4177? 3.19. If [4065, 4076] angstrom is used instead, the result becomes 3.34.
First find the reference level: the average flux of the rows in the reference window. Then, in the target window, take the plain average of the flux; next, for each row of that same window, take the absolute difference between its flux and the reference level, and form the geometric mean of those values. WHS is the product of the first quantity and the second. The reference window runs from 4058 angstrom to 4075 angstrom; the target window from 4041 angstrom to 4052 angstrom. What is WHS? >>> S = 19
